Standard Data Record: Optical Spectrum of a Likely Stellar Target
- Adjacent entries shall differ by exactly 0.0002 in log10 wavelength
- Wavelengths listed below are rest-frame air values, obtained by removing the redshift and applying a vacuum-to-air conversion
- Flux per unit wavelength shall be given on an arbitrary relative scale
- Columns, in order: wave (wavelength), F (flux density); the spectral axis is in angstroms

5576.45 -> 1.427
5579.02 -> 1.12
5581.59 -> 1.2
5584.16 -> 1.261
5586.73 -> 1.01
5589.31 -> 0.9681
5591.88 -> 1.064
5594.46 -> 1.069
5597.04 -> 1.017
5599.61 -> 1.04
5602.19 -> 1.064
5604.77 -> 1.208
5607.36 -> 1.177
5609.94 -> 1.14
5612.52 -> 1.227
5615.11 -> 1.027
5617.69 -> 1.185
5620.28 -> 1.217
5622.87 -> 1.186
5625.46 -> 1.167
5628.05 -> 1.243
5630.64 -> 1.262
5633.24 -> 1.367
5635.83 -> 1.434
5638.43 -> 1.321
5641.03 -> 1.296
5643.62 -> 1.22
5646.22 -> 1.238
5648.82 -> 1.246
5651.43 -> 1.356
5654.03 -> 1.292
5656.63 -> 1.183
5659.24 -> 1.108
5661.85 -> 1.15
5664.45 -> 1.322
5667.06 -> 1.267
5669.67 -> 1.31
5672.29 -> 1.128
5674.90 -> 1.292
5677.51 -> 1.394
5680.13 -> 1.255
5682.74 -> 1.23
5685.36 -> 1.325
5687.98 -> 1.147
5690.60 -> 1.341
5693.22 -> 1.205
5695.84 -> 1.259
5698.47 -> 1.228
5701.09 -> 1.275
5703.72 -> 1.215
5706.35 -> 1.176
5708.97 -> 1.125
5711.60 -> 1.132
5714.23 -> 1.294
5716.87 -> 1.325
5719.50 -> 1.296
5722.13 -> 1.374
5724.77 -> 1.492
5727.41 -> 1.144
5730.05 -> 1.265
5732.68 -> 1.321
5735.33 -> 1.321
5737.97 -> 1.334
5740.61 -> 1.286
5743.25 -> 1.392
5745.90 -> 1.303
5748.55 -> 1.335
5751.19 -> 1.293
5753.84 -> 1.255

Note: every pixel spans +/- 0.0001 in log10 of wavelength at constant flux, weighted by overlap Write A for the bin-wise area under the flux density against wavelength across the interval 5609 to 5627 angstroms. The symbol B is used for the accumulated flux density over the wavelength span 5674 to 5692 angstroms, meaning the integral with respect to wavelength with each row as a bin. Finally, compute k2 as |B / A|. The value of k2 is 1.10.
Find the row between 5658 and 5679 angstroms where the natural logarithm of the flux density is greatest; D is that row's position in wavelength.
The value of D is 5677.51 angstroms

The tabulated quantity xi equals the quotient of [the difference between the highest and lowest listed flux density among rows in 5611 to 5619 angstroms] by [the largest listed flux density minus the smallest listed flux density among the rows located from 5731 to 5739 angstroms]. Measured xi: 15.4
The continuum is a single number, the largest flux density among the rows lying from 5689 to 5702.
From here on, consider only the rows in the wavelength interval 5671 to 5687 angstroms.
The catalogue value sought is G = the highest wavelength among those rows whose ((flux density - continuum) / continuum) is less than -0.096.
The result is 5672.29 angstroms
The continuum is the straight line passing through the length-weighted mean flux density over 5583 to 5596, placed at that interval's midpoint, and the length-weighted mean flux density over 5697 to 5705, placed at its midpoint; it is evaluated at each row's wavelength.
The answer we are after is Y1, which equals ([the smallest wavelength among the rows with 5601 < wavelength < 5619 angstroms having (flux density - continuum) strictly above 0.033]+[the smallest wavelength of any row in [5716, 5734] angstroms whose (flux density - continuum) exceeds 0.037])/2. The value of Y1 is 5660.8 angstroms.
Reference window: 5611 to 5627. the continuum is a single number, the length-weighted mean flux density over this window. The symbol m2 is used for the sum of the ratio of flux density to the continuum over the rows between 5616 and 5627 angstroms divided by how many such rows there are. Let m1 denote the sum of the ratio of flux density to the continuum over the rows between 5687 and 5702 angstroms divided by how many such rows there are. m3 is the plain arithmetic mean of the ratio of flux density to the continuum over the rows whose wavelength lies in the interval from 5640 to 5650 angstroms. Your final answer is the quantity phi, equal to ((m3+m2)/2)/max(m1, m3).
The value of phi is 0.98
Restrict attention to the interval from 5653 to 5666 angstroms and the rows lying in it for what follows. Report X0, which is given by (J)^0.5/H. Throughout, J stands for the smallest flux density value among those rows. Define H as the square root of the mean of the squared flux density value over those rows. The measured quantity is 0.867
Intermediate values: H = 1.21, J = 1.108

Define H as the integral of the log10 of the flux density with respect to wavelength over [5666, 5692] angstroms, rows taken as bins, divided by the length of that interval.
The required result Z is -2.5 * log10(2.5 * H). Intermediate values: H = 0.102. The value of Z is 1.48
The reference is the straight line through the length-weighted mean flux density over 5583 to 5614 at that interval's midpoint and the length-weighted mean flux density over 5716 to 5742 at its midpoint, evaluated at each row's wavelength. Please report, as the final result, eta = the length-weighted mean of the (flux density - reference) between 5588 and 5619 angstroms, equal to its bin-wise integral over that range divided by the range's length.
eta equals -0.01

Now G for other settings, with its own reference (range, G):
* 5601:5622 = 5617.69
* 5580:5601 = 5599.61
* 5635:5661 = 5659.24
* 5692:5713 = 5711.60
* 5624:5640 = 5625.46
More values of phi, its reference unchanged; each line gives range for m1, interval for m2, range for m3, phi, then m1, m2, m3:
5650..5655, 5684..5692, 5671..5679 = 0.96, 1.13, 1.09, 1.09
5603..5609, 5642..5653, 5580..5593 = 0.99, 1.02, 1.08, 0.94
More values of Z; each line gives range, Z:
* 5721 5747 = 1.30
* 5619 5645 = 1.47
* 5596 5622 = 2.20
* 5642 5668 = 1.59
